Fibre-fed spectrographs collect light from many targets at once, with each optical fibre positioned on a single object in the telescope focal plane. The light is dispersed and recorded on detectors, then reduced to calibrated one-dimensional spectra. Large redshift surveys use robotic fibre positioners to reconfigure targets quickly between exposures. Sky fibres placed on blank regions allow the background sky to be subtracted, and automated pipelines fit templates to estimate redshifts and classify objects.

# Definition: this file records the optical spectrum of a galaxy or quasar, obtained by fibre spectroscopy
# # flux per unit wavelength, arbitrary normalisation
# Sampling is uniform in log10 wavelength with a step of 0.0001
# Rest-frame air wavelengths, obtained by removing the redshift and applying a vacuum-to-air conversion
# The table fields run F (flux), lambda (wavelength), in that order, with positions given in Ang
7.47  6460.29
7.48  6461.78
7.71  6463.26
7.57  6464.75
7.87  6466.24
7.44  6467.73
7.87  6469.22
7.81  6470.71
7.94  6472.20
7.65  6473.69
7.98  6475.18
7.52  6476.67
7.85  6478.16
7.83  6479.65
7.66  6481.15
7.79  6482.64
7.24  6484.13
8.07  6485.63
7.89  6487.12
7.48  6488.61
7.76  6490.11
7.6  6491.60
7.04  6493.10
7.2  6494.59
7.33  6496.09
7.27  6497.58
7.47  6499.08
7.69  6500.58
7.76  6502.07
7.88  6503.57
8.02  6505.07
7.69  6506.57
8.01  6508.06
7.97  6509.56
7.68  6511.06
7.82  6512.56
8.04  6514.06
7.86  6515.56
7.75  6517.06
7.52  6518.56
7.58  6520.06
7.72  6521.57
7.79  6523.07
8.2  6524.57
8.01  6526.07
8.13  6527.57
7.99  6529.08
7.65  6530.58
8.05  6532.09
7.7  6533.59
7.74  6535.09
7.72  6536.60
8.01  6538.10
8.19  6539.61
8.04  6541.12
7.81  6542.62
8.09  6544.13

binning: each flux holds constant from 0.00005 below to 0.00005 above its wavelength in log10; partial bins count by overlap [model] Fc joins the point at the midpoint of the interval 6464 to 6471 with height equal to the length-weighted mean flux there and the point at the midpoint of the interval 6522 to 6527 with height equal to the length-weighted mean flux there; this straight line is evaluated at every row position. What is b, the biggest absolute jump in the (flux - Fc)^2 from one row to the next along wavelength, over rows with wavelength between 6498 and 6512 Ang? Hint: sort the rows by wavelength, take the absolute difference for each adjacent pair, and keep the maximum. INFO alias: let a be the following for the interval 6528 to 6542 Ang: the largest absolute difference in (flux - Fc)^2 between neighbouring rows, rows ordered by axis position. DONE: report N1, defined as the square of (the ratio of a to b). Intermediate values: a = 0.147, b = 0.12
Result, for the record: 1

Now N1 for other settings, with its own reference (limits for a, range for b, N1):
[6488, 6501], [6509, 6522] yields 14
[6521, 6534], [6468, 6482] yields 9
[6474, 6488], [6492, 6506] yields 2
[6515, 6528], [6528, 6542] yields 1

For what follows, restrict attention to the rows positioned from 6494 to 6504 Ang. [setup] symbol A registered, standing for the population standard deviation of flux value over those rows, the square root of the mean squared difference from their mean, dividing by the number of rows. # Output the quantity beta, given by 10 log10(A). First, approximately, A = 0.24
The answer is -6.1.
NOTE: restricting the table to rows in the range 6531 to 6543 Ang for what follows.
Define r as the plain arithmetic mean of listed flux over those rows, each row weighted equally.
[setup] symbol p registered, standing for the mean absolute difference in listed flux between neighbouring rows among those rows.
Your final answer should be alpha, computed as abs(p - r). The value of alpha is 7.73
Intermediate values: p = 0.18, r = 7.91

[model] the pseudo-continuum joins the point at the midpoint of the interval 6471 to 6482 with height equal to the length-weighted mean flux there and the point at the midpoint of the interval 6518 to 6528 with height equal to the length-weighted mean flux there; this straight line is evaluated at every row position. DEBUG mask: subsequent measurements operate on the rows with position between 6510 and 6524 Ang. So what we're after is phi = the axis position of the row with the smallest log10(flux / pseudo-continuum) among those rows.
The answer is 6518.56 Ang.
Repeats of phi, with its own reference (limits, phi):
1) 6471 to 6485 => 6484.13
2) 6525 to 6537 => 6530.58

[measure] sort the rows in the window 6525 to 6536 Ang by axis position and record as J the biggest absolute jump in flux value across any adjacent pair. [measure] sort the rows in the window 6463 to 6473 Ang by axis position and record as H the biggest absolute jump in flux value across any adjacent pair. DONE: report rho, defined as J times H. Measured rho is 0.17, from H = 0.43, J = 0.400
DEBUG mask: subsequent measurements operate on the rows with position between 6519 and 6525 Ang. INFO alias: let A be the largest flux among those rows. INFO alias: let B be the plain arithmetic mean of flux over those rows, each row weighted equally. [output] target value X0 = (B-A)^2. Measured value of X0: 0.143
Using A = 8.2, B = 7.82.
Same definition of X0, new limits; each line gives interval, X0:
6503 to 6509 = 0.014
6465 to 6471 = 0.015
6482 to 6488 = 0.104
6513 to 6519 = 0.061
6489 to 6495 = 0.130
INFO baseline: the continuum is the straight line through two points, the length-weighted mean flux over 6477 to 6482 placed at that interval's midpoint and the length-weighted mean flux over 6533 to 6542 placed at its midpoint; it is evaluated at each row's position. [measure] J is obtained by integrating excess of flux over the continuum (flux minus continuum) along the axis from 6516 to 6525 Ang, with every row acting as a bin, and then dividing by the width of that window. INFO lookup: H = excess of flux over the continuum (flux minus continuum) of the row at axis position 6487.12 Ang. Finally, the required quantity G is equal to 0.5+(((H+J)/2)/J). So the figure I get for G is 0.5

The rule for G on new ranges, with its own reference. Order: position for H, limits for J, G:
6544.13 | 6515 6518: -0.3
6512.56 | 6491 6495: 1.0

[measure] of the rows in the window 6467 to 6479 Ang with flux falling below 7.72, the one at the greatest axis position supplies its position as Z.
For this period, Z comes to 6476.67 Ang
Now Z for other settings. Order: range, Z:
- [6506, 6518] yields 6511.06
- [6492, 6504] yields 6500.58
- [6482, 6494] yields 6493.10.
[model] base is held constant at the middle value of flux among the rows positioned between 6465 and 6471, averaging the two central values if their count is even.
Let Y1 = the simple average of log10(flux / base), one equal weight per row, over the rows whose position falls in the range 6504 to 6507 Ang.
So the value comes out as 0.001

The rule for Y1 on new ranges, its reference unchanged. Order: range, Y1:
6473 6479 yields -0.005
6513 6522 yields -0.005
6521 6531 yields 0.005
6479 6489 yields -0.008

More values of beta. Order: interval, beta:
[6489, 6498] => -6.1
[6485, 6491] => -6.7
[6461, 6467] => -8.3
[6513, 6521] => -7.2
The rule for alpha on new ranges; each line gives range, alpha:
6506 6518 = 7.67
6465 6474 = 7.50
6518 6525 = 7.59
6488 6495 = 7.13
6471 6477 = 7.41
